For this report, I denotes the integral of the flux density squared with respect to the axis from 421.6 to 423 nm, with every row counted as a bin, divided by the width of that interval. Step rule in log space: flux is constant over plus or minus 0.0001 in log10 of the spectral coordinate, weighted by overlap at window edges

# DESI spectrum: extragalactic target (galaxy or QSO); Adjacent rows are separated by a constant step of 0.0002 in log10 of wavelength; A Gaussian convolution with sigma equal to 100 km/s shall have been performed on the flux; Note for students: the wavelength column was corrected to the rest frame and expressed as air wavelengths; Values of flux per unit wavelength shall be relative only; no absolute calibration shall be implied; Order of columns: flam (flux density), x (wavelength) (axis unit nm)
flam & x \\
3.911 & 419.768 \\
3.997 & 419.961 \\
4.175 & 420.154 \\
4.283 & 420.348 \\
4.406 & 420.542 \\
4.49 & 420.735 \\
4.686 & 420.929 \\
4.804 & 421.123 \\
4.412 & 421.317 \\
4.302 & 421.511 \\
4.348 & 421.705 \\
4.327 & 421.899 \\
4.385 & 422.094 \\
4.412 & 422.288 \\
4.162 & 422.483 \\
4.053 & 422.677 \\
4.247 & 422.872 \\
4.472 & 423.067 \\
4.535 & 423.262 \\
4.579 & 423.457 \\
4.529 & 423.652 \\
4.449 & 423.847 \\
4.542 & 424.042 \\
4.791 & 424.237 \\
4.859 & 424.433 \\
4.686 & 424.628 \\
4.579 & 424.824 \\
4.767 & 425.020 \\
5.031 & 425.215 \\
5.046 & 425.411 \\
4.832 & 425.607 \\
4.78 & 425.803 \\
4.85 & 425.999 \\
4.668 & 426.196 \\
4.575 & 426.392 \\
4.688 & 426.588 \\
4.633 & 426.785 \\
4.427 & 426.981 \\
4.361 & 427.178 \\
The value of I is 18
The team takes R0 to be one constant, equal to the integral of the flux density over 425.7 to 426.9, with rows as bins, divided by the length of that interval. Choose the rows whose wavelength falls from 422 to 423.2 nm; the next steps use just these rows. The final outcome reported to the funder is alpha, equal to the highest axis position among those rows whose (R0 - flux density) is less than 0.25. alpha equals 423.067 nm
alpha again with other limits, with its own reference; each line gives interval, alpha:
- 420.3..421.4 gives 421.123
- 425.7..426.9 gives 426.785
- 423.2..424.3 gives 424.237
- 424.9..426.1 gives 425.999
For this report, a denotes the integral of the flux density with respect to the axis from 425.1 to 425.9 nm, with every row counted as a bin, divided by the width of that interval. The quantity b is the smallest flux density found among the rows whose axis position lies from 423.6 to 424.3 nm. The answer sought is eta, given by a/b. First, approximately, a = 4.92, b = 4.449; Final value 1.11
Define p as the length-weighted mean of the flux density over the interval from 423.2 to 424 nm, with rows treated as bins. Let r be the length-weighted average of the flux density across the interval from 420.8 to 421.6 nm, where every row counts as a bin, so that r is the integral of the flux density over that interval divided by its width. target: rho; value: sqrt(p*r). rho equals 4.54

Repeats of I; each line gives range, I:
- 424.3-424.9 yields 22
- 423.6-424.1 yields 20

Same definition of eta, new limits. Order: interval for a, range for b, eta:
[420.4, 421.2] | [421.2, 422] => 1.06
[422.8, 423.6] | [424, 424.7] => 0.98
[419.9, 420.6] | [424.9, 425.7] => 0.88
